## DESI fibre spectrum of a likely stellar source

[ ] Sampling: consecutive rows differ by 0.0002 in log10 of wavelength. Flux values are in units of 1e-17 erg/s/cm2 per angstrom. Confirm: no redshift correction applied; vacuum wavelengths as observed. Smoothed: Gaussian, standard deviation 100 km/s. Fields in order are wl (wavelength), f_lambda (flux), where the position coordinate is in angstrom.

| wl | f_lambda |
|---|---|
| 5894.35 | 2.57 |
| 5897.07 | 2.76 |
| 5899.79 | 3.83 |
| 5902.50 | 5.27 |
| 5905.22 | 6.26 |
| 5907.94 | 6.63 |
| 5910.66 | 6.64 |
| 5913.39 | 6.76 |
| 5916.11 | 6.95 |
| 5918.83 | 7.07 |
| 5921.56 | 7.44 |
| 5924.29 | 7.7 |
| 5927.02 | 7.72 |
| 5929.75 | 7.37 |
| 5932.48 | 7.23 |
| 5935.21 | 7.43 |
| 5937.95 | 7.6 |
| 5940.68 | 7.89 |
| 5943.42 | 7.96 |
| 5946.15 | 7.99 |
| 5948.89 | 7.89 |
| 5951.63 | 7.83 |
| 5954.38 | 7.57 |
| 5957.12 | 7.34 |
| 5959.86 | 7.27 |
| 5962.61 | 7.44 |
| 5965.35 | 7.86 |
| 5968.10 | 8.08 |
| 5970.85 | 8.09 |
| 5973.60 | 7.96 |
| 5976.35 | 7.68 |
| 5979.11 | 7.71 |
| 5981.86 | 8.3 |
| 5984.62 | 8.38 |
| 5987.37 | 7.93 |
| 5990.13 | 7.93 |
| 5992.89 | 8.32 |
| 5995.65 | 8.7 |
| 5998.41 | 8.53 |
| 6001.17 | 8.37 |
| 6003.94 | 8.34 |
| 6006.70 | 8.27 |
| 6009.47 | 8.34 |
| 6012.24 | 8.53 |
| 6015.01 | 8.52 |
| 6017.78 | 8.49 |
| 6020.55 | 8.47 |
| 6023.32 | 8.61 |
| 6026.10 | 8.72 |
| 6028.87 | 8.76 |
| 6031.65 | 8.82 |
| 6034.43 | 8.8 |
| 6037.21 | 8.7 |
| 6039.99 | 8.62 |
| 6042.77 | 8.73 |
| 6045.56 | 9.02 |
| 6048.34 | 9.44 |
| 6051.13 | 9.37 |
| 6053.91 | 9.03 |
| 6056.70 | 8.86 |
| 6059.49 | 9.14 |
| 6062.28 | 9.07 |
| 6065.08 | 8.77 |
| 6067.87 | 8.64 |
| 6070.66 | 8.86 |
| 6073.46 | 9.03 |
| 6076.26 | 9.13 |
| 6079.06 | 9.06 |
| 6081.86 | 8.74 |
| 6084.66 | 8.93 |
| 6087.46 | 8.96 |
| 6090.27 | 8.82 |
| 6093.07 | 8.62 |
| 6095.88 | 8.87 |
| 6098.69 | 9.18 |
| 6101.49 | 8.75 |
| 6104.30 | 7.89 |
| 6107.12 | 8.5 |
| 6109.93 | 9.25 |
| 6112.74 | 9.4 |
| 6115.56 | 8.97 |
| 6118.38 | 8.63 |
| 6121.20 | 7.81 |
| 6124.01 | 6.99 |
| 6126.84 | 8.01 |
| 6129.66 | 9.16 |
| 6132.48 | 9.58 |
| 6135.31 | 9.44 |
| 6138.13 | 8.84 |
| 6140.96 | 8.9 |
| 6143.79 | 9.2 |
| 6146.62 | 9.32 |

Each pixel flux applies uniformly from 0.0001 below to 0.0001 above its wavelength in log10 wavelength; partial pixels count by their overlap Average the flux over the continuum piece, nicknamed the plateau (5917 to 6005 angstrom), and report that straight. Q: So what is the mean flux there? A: 7.8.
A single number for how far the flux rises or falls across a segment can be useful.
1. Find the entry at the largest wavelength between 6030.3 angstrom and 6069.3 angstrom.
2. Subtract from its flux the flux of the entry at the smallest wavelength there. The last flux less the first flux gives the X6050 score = -0.2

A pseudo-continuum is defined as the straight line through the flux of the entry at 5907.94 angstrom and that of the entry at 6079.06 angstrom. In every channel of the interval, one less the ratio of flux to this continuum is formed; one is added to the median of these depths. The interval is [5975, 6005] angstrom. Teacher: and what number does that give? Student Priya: 0.948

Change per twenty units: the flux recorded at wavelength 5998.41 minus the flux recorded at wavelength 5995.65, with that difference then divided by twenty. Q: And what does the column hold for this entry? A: -0.01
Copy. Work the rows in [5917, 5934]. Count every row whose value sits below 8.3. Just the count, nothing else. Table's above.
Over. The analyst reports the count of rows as 6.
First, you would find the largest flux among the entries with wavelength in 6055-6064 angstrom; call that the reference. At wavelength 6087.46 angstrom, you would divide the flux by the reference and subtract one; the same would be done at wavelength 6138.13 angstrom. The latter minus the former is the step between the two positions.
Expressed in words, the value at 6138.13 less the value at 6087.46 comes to -0.01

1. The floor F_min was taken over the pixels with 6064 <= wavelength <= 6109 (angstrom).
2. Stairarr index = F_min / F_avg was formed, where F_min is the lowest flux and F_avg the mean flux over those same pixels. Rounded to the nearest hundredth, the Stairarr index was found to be 0.90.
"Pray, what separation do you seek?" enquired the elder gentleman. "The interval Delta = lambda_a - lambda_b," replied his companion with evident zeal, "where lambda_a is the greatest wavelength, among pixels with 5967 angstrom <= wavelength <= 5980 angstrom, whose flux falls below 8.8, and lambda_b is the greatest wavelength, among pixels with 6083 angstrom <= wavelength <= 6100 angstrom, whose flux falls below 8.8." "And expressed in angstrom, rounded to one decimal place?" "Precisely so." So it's -114.0 angstrom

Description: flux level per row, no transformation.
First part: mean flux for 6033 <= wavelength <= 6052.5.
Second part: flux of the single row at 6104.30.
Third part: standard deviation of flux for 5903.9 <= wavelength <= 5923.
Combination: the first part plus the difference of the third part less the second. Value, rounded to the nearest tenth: 1.4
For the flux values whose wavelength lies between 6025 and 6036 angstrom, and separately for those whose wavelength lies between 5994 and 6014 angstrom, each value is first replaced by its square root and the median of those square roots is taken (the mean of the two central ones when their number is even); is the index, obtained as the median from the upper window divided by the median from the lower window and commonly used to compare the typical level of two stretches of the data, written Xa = 1.02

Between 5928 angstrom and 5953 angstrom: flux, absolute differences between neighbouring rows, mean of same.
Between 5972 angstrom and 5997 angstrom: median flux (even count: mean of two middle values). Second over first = 60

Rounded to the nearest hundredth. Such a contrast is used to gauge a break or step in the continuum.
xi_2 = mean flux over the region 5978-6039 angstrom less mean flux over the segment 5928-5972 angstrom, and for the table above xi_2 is 0.76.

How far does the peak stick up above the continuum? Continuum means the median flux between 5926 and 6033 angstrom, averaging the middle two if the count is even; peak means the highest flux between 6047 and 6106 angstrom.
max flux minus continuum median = 1.45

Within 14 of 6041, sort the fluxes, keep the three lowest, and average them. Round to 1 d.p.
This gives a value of 8.7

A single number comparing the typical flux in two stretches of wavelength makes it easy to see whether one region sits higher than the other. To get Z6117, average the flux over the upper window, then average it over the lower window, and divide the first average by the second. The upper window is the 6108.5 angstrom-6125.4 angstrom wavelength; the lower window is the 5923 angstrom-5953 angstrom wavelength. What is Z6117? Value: 1.11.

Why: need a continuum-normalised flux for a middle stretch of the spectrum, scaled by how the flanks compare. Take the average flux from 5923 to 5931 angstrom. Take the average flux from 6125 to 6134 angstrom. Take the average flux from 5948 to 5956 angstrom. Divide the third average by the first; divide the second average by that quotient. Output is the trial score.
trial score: 8.7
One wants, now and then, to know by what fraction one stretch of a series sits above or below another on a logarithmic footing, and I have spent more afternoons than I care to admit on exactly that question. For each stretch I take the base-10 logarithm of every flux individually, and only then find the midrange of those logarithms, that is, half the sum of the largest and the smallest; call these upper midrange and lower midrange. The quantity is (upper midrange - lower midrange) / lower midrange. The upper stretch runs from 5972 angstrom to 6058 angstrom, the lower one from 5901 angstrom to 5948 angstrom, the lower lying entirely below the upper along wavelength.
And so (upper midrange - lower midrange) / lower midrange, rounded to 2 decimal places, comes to 0.15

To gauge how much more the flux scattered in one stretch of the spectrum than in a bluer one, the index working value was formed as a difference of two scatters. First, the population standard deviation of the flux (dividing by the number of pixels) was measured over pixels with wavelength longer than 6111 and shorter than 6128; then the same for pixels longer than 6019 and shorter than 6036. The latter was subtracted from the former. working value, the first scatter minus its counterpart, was 0.7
